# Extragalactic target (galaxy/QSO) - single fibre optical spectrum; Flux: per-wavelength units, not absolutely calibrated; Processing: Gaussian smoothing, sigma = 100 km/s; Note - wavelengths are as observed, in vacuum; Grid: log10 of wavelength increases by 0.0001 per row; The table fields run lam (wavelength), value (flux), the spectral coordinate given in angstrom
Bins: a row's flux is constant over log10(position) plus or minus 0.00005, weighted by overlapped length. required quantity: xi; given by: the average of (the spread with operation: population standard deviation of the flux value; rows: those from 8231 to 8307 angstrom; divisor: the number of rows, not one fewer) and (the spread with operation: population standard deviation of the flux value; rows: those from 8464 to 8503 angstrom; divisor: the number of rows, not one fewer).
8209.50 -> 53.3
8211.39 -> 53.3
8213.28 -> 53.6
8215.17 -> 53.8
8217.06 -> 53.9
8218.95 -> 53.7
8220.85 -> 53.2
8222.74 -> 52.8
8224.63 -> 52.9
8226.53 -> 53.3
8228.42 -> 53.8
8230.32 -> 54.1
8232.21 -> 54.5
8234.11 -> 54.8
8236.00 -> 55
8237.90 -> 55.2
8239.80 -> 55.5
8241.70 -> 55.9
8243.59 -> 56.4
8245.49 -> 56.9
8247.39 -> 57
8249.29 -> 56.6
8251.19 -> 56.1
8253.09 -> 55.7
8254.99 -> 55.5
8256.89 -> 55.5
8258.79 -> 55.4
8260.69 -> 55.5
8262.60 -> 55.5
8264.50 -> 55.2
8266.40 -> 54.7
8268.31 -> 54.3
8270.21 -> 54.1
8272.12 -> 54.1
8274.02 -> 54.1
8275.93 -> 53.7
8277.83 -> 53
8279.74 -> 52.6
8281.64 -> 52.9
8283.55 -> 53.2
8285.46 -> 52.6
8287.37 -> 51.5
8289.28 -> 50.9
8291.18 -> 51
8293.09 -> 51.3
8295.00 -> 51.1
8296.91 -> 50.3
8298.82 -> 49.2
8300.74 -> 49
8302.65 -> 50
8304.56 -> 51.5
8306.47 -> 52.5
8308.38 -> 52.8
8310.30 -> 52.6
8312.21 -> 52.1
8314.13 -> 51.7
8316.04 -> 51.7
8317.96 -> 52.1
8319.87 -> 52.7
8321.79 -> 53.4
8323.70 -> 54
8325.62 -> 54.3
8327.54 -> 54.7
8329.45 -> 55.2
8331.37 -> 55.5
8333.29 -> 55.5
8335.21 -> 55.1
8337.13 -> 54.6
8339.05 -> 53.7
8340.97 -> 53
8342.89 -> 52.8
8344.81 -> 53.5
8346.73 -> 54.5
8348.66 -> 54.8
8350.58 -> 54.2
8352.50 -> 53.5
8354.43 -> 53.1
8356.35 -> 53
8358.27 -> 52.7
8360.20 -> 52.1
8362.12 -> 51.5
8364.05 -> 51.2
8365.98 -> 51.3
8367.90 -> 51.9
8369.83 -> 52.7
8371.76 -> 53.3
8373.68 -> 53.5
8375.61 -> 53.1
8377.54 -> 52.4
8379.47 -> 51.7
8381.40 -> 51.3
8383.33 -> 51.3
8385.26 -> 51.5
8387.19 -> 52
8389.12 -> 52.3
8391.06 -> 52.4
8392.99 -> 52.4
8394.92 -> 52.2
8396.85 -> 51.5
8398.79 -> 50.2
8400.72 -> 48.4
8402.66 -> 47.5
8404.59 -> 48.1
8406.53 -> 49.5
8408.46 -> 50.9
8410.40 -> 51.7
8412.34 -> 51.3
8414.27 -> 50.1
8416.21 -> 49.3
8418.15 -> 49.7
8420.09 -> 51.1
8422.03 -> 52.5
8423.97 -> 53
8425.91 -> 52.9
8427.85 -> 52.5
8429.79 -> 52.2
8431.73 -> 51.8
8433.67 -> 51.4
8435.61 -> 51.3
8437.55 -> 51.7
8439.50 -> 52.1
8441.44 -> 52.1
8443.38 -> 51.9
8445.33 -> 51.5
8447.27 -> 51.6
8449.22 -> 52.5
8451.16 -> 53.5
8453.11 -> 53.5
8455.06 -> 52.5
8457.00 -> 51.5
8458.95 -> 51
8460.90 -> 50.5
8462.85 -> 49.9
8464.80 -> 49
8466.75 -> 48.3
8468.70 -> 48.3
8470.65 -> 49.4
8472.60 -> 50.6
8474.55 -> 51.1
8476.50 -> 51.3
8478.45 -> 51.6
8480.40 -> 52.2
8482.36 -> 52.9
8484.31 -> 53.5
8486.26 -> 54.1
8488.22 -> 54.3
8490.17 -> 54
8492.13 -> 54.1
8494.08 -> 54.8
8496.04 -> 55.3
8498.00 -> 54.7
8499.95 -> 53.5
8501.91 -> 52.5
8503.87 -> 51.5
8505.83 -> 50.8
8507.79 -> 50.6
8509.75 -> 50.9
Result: 2.2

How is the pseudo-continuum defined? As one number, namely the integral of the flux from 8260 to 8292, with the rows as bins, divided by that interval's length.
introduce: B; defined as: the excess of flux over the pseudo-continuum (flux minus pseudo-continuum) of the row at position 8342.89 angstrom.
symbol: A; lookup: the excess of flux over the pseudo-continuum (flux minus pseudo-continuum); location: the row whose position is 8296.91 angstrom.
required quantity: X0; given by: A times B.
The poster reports 2.1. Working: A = -3.2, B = -0.7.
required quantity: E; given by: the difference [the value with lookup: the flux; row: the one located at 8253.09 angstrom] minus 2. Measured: 53.7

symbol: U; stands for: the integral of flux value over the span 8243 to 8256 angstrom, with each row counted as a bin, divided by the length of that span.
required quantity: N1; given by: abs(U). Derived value 56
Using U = 56.3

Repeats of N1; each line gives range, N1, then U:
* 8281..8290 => 52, 52.2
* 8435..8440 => 52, 51.6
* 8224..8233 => 54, 53.7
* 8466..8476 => 50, 49.7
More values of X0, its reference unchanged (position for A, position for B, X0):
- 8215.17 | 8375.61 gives -0.1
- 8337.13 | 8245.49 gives 3.9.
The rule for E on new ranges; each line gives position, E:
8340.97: 51.0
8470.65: 47.4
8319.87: 50.7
